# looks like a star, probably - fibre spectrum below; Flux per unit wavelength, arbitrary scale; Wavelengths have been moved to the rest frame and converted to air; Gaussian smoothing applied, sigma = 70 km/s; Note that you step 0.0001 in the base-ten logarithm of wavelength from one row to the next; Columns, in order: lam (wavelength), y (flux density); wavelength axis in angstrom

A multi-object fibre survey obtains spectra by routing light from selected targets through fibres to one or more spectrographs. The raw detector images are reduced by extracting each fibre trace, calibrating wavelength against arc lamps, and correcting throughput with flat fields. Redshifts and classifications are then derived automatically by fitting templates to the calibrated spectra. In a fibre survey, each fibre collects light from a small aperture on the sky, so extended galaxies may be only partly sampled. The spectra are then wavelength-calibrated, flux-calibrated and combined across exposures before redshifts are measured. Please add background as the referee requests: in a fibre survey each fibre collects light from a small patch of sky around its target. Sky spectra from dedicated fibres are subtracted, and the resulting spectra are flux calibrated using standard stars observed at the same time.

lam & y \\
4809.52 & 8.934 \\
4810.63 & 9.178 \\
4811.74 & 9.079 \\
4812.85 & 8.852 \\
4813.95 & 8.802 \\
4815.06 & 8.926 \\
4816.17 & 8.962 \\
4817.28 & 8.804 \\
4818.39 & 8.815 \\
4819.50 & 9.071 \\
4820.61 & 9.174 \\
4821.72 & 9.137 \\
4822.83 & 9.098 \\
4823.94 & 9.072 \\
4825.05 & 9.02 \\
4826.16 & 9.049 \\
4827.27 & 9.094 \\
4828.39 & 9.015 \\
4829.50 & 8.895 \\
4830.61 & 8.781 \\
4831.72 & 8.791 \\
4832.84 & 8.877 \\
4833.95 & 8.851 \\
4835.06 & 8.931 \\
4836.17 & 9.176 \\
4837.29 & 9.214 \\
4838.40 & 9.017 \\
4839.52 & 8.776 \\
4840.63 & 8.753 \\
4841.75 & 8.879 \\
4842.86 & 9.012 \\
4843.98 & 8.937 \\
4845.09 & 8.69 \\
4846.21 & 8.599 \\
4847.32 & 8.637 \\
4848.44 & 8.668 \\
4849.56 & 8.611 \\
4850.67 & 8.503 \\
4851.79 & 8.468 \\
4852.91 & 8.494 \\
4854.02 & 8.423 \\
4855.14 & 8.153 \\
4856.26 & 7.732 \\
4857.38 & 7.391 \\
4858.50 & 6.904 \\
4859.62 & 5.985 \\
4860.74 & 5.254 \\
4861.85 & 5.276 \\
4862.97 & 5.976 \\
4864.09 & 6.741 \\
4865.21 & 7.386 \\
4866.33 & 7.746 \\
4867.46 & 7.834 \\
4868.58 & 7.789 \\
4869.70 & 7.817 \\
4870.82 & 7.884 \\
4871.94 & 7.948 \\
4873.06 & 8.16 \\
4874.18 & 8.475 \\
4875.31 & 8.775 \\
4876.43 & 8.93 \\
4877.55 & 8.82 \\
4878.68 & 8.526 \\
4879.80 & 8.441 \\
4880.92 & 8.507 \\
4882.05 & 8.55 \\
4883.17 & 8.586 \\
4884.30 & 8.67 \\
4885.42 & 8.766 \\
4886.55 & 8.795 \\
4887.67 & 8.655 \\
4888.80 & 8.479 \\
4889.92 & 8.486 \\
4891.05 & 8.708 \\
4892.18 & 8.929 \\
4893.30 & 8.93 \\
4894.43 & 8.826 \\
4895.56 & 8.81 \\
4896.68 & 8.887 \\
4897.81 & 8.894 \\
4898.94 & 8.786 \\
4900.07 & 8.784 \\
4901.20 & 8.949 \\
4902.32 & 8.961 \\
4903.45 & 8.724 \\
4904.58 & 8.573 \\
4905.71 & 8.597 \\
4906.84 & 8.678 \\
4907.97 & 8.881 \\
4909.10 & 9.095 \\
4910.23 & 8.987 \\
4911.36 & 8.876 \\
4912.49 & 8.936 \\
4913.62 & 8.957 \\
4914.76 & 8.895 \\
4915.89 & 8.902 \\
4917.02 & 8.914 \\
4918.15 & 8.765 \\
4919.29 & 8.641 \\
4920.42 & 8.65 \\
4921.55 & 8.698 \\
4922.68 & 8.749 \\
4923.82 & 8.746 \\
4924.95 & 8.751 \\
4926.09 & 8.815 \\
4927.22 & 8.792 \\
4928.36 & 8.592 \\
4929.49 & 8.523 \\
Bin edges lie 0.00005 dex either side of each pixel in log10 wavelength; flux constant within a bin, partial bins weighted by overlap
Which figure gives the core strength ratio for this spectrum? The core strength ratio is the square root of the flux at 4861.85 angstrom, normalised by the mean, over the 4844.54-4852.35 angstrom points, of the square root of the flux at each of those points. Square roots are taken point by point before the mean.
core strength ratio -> 0.78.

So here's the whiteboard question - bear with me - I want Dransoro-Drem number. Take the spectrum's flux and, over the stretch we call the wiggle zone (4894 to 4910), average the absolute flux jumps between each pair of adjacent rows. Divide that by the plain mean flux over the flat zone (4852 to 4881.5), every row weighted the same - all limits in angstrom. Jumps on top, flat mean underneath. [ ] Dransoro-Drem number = 0.0130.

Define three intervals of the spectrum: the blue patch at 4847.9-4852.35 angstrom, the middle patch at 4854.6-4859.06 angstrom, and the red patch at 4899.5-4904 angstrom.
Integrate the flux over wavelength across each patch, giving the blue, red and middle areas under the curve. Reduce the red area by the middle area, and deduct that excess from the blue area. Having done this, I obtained 32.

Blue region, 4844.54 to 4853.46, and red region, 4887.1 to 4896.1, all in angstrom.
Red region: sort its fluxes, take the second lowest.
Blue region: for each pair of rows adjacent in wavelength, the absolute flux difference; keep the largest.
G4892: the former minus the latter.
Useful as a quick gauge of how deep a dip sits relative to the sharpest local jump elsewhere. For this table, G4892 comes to 8.38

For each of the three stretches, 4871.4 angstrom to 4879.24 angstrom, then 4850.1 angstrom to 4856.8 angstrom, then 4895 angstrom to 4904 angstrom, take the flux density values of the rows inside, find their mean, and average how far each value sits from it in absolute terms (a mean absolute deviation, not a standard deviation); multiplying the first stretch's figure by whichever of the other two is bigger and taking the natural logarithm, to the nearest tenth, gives -2.7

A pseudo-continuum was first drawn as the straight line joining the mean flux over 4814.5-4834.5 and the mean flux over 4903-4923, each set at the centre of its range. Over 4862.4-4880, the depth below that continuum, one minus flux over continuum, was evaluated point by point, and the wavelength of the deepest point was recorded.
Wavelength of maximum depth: 4862.97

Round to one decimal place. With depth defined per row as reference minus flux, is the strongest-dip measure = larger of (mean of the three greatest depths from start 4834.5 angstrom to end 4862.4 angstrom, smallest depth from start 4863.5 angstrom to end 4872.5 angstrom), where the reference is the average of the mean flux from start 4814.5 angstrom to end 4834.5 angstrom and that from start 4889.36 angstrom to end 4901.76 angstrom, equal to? 3.4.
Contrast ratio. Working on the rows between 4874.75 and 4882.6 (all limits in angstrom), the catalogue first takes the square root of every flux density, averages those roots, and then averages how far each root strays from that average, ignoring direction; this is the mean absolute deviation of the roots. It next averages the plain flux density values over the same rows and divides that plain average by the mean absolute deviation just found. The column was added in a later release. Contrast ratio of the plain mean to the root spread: 310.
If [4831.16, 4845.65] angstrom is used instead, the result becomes 437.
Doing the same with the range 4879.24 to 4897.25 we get 360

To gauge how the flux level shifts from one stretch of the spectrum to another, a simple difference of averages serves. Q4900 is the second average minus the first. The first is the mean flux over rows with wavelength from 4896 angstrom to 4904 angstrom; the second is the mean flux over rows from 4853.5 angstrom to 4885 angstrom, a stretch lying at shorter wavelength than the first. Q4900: -1.1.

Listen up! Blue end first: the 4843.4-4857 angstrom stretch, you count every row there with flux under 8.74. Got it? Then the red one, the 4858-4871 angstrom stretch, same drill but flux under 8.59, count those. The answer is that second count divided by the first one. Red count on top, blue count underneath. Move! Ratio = 1.1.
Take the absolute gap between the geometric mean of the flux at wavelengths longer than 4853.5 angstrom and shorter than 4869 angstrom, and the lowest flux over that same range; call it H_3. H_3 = 1.71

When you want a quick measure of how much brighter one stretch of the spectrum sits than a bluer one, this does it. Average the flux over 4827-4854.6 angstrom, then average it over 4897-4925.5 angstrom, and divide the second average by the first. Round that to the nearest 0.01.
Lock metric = 1.00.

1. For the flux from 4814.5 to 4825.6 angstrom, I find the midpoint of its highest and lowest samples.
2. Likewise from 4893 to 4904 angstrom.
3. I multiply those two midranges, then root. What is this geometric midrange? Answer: 8.9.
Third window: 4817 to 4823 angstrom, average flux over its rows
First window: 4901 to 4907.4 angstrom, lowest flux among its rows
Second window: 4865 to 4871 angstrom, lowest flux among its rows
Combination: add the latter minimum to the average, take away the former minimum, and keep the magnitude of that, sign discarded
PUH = 7.8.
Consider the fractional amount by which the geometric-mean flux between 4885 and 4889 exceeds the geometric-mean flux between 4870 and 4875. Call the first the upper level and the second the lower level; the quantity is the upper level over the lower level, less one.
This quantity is 0.07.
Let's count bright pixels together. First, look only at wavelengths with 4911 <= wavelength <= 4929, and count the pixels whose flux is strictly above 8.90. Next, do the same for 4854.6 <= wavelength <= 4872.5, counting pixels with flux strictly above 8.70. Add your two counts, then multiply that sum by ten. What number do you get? 40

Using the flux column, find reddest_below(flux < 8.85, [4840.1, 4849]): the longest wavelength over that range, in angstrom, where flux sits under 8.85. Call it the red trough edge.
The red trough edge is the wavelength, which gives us 4848.44 angstrom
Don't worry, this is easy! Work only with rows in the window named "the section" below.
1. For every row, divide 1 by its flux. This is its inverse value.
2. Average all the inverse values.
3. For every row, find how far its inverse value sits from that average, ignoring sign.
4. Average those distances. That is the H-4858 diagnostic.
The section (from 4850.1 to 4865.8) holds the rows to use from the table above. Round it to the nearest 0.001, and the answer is 0.021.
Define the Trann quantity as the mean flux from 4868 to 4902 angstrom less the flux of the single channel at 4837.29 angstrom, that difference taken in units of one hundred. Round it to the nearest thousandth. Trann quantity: -0.006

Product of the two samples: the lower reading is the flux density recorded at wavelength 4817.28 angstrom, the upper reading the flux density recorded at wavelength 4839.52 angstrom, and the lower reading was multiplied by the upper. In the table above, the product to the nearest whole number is 77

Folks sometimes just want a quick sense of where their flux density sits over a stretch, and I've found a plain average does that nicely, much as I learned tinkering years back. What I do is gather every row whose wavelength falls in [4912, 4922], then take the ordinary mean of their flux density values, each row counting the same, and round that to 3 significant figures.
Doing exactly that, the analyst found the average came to 8.82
